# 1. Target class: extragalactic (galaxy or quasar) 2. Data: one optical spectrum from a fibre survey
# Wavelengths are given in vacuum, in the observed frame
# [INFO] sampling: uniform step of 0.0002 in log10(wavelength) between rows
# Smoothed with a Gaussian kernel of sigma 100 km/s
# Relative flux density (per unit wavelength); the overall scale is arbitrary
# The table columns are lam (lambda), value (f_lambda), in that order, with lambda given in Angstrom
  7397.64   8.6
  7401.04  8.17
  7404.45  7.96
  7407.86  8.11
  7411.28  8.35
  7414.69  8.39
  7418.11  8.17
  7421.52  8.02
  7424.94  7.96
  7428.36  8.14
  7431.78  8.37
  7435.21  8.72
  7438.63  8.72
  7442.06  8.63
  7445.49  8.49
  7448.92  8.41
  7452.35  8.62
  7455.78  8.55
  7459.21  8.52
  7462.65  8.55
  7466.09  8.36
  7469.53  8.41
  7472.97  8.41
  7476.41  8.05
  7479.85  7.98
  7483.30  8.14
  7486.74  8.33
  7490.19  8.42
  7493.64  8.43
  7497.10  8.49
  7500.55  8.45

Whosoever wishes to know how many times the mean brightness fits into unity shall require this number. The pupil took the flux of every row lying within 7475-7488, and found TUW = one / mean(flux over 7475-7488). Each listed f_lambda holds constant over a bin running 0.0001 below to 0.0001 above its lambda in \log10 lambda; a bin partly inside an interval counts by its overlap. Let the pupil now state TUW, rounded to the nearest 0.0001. 0.1231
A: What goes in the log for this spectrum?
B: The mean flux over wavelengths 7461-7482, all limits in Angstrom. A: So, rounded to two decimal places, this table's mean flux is 8.29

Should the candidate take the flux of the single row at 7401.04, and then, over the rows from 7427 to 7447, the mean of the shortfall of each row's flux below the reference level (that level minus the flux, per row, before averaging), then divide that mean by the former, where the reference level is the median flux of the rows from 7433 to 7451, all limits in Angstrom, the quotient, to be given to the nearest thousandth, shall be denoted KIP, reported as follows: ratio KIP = 0.014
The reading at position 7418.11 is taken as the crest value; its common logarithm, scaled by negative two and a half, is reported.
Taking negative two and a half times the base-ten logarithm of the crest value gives -2.28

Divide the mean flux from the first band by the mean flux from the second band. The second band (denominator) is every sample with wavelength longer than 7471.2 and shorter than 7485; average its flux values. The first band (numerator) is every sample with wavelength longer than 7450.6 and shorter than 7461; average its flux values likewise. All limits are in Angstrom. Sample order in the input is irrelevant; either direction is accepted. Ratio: 1.05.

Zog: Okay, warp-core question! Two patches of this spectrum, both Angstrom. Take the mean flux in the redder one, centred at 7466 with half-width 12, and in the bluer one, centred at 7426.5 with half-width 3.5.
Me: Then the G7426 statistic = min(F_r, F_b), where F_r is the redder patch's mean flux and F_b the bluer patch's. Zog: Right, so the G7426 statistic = 8.05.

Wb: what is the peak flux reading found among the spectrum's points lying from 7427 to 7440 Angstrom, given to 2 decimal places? 8.72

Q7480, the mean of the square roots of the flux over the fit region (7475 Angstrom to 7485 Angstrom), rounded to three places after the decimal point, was 2.838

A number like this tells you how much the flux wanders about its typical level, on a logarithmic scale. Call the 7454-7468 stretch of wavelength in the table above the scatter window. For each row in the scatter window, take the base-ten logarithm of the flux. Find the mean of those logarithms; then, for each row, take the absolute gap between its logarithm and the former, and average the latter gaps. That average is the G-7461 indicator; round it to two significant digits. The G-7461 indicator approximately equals 0.0035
